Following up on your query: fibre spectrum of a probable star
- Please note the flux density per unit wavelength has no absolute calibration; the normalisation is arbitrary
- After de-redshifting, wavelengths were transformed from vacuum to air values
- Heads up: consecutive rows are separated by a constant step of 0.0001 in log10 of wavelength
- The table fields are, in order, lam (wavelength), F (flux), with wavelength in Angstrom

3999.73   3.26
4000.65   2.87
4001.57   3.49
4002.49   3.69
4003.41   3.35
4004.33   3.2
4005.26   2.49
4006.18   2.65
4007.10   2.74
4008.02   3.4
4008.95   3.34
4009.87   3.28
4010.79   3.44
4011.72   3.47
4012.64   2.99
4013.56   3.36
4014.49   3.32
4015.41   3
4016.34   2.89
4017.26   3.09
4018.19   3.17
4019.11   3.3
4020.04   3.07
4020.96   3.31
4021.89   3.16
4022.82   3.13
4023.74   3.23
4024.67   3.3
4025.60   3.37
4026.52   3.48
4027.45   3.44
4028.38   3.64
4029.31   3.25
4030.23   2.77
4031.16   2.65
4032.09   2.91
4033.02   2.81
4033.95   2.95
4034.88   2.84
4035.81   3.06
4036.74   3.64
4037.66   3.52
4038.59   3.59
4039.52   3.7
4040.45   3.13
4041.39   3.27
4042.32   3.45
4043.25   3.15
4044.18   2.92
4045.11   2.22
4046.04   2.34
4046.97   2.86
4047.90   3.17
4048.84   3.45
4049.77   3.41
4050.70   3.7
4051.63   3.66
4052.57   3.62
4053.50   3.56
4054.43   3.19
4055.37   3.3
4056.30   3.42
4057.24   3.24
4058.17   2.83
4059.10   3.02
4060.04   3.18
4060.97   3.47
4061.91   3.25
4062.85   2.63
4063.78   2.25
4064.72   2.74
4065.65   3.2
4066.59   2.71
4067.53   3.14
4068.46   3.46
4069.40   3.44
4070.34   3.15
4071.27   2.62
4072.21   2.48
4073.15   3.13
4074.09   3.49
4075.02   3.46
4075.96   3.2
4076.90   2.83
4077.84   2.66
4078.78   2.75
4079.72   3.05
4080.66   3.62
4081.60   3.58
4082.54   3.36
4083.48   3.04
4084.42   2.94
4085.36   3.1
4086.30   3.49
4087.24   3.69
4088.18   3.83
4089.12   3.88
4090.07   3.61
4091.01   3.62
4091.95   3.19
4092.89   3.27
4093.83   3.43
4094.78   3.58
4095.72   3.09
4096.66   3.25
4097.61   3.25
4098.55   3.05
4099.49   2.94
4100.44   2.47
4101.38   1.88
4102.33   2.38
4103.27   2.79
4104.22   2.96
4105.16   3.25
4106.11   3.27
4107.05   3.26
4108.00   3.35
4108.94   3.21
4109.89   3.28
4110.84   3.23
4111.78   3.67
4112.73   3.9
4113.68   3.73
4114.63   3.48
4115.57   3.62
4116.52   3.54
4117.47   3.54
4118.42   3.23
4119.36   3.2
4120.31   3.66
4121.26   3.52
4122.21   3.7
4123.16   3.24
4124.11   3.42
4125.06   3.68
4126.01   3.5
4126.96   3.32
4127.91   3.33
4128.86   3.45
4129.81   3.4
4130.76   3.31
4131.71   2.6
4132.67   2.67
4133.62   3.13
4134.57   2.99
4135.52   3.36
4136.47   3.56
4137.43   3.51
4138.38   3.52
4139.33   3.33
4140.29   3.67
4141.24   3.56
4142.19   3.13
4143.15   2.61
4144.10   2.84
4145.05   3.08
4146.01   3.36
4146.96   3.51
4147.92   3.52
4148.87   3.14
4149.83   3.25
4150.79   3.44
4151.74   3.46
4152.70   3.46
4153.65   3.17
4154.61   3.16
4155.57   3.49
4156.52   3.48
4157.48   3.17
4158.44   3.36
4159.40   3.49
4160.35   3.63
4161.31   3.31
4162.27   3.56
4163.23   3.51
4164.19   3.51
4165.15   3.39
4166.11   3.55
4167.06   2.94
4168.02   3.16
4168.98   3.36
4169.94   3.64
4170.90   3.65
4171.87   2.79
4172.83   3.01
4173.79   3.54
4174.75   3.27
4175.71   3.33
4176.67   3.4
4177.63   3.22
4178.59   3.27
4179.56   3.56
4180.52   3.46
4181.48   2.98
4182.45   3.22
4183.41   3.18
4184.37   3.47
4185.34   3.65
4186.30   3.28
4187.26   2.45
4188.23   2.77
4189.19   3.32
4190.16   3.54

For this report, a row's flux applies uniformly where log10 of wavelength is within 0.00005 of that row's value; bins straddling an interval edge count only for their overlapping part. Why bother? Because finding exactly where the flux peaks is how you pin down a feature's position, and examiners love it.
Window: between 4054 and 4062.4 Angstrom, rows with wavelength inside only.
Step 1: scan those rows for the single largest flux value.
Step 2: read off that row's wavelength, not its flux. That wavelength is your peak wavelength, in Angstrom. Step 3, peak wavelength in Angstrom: 4060.97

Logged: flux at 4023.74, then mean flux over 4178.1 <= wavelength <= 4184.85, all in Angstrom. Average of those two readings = 3.27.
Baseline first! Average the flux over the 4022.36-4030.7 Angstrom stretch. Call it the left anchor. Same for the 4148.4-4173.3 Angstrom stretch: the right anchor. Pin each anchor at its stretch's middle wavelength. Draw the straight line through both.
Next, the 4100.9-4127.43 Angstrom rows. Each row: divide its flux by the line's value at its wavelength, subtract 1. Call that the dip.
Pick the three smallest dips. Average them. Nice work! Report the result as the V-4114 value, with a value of -0.29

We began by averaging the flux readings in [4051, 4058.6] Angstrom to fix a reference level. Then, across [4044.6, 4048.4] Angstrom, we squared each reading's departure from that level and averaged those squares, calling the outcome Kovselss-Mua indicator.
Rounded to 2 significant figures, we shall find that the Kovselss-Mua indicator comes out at 0.65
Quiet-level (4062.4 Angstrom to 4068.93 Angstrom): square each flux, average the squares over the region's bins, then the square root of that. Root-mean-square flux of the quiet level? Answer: 2.90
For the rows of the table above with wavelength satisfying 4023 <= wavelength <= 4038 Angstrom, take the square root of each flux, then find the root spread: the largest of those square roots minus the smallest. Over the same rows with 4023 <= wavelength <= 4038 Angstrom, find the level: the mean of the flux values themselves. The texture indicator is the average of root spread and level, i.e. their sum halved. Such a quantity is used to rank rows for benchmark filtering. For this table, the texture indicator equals 1.73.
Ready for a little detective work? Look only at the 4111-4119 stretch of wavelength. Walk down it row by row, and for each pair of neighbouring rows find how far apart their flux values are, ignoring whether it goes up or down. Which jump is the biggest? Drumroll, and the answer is 0.310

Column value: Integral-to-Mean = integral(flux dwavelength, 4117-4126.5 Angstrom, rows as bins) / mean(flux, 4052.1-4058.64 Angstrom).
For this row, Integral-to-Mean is 10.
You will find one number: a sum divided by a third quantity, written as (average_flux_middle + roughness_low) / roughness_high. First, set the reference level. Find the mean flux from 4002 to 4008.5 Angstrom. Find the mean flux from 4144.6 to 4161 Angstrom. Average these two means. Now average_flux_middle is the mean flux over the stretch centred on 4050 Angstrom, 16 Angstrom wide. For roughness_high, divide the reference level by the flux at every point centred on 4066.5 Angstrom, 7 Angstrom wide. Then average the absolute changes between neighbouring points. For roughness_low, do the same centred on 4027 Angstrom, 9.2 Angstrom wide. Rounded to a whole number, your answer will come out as 23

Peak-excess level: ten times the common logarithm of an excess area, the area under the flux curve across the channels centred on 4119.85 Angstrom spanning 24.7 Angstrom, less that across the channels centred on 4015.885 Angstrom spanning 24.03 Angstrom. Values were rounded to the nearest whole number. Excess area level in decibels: 9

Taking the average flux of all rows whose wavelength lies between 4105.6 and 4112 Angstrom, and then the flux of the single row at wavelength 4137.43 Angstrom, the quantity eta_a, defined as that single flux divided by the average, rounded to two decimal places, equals 1.06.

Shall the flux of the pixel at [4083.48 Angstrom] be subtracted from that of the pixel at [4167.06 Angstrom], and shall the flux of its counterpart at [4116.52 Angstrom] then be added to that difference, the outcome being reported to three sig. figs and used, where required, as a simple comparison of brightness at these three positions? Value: 3.44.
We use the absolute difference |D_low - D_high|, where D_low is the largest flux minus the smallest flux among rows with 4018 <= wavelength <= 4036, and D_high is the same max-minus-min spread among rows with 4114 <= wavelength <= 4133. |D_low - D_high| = 0.11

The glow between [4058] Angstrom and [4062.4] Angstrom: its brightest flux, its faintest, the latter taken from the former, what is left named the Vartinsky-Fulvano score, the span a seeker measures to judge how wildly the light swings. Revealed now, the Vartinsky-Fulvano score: 0.64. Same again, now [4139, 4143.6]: 1.06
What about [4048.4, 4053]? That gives 0.29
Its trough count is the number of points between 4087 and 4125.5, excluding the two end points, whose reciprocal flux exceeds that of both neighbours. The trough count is 11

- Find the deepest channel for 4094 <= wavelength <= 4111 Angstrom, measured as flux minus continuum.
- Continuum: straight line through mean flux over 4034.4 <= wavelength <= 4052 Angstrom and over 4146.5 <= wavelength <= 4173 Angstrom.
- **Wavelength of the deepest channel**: 4101.38 Angstrom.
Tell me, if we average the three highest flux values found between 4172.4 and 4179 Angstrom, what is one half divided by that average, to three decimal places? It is 0.146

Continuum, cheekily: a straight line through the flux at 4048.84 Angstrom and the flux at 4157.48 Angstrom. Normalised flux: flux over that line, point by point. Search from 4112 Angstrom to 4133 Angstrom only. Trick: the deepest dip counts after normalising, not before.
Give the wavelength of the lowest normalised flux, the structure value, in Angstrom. 4131.71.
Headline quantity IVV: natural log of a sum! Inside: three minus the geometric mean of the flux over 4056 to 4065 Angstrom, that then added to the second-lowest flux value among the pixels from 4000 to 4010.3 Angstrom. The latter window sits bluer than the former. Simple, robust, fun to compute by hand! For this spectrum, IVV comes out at 0.98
